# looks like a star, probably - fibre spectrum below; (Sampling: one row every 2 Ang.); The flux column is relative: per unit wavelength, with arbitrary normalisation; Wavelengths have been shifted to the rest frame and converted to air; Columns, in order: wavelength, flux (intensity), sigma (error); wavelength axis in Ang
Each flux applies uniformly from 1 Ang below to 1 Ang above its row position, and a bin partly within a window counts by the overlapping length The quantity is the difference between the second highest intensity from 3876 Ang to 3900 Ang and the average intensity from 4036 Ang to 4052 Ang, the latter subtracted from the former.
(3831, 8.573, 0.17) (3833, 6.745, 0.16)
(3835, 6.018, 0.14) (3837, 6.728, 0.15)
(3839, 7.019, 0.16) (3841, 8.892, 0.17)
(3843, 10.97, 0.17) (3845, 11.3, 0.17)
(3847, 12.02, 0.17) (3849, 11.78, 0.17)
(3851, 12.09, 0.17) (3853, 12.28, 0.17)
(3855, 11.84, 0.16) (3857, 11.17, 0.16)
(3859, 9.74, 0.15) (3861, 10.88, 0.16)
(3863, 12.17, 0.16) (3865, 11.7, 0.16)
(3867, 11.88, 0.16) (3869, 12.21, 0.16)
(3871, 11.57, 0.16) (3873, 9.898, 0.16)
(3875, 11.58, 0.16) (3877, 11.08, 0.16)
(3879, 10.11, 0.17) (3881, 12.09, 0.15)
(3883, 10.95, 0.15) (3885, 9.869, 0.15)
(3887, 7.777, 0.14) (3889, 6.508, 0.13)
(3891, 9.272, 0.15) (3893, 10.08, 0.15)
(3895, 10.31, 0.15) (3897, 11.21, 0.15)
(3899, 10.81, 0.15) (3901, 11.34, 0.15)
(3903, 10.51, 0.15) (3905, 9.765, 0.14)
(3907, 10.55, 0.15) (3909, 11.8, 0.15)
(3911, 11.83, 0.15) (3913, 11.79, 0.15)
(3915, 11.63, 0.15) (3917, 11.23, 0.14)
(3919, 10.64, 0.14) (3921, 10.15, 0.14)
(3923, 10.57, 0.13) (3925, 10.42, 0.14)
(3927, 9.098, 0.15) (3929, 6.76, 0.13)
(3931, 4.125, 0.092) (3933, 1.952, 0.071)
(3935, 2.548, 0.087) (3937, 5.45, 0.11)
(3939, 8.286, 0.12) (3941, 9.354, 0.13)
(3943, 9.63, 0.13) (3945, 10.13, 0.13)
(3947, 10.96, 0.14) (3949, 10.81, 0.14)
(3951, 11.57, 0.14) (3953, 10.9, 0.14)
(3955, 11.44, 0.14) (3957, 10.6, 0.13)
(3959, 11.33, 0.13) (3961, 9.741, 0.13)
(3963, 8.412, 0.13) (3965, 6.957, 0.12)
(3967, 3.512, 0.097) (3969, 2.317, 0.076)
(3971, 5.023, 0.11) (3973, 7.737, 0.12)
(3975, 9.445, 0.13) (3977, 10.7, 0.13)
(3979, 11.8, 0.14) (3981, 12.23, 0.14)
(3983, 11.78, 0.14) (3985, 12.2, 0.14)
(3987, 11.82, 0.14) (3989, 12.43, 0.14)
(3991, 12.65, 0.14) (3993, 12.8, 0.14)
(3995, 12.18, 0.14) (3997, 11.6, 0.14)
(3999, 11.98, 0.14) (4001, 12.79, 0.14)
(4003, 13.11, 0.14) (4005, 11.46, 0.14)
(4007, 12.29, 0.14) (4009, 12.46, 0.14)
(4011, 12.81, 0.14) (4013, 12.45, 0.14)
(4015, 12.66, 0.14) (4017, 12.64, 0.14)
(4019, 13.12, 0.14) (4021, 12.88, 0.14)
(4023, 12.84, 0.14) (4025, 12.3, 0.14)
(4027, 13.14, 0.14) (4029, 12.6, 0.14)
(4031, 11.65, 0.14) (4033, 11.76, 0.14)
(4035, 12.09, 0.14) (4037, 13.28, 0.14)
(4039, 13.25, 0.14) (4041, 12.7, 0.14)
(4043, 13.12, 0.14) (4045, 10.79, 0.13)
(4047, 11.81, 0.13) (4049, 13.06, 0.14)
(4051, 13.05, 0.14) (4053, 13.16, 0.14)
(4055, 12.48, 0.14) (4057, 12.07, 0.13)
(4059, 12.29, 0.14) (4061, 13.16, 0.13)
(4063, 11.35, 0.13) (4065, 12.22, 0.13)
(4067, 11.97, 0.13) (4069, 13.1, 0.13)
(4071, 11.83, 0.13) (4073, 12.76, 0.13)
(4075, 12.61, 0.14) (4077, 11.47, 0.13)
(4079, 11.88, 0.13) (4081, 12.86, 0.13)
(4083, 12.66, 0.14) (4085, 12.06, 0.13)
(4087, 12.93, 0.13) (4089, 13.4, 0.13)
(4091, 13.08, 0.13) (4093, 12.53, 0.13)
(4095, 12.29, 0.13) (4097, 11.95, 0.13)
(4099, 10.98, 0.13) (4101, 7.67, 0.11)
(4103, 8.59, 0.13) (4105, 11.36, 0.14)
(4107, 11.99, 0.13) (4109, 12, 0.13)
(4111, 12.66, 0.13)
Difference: -1.4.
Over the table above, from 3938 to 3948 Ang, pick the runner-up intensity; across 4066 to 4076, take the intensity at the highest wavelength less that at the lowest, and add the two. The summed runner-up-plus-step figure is 10.8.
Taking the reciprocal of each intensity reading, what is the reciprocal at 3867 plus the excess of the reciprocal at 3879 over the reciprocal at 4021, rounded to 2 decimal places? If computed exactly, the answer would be 0.11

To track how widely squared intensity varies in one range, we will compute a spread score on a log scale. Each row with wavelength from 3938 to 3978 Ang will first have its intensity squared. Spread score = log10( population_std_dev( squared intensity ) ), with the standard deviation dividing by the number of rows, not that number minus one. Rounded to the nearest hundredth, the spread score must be 1.58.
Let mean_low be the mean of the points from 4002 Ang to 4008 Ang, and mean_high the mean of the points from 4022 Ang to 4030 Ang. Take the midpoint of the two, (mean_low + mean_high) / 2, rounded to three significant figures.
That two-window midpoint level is 12.5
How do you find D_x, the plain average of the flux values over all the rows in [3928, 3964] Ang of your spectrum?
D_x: 8.6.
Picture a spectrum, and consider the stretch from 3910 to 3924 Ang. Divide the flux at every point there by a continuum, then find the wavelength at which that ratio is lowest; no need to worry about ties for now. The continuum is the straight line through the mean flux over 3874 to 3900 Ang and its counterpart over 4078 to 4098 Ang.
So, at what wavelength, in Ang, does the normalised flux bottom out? 3921 Ang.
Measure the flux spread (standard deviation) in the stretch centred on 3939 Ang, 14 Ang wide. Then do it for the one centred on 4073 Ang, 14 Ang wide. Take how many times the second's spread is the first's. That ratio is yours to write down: 0.2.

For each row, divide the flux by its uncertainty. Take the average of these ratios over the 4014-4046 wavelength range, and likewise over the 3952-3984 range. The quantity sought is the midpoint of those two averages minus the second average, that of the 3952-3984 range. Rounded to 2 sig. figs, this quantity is 10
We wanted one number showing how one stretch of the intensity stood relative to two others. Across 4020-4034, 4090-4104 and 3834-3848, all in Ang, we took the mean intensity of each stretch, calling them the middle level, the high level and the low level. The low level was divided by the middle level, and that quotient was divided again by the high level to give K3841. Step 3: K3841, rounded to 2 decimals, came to 0.07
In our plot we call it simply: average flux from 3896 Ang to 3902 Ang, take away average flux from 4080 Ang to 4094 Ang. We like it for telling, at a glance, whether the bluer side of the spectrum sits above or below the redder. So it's -2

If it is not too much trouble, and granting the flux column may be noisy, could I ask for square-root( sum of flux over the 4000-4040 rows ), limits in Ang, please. 15.9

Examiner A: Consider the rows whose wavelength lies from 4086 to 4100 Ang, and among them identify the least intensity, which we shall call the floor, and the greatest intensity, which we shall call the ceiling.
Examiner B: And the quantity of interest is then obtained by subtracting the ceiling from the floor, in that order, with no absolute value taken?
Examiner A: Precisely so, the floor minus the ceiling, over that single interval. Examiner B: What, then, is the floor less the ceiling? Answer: -2.4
